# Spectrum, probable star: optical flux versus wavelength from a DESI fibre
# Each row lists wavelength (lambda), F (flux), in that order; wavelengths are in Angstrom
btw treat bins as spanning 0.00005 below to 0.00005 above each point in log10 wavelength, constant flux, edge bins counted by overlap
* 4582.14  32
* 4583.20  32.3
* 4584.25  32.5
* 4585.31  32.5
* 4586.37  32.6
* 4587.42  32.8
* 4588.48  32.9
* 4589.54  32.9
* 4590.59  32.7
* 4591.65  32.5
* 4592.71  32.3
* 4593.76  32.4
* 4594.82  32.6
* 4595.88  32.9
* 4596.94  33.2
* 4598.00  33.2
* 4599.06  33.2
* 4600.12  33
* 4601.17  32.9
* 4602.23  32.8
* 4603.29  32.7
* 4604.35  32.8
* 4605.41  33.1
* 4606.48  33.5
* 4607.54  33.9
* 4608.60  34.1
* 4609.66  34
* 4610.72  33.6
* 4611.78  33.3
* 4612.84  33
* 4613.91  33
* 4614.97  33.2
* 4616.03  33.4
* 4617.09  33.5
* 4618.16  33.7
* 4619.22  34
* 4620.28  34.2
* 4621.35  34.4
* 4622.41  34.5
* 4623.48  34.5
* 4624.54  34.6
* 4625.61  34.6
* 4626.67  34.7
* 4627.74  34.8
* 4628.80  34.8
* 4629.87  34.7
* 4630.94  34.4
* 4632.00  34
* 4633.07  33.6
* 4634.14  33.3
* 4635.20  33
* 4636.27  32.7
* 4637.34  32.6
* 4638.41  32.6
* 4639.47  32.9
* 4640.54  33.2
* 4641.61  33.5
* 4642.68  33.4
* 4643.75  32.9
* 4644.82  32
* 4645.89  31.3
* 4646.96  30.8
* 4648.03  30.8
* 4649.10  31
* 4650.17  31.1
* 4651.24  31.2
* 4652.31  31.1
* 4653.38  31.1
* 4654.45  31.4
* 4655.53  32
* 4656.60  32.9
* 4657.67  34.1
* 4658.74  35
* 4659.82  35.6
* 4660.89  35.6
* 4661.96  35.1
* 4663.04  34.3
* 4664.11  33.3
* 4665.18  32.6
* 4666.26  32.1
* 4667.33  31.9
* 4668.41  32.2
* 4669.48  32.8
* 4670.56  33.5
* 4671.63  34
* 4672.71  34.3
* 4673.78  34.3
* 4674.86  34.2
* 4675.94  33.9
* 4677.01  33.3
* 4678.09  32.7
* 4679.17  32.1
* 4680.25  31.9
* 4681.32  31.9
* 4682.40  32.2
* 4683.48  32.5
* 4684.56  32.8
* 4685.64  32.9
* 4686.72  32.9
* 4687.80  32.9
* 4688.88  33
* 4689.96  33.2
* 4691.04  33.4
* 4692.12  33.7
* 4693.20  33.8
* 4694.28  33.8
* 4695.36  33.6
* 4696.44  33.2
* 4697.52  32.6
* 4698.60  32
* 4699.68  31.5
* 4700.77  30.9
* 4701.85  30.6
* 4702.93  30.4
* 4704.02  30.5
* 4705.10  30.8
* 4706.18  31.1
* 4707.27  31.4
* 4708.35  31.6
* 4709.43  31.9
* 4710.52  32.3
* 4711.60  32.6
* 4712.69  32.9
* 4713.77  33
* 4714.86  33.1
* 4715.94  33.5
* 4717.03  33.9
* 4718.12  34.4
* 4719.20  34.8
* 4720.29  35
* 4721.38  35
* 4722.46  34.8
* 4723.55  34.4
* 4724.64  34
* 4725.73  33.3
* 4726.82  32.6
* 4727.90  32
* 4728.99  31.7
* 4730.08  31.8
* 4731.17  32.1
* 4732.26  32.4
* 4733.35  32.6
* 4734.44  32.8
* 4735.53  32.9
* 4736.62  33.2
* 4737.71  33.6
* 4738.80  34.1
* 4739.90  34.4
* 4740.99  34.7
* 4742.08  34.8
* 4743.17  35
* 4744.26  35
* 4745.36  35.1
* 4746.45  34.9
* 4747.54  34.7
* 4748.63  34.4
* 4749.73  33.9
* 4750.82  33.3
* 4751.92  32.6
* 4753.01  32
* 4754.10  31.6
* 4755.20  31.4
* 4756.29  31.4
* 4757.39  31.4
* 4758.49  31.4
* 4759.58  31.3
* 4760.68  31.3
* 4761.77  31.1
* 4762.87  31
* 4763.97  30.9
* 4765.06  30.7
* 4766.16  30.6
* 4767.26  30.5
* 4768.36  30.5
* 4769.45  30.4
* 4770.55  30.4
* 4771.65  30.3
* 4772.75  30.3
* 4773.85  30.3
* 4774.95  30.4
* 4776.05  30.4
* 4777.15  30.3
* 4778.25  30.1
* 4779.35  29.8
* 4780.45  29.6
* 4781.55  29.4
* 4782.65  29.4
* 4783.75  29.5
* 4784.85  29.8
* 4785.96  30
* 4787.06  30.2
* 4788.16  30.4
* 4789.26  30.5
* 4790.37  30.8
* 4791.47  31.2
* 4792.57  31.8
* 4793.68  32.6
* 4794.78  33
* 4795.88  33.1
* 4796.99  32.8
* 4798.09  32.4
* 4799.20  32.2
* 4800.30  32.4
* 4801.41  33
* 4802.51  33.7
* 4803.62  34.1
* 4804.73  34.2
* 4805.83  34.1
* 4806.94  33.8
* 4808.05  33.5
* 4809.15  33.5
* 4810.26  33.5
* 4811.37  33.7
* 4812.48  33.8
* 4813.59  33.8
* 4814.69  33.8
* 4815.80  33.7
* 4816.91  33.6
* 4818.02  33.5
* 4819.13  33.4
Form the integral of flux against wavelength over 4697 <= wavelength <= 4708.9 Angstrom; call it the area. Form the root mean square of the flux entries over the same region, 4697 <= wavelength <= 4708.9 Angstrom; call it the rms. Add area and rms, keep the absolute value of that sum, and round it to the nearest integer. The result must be 403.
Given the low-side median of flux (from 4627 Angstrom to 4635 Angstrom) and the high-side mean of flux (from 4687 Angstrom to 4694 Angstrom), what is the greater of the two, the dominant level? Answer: 34.4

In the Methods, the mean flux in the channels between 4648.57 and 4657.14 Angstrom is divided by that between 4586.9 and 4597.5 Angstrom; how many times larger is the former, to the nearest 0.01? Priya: 0.96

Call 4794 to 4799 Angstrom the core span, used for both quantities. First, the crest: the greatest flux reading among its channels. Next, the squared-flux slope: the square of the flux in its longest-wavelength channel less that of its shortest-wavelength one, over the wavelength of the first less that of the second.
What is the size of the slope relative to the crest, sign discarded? 0.36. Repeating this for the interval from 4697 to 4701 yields 1.02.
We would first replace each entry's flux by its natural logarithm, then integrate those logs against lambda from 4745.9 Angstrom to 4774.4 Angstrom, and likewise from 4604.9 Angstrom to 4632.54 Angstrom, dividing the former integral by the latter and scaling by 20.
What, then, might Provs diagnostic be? 20.2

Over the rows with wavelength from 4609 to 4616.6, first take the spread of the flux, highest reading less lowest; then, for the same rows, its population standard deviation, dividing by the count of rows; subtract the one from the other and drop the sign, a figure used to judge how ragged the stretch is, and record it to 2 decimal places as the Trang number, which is 0.67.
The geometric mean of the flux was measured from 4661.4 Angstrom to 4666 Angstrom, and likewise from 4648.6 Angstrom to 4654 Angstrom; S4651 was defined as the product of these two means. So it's 1052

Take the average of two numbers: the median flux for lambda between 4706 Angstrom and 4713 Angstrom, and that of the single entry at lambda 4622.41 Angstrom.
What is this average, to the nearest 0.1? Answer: 33.2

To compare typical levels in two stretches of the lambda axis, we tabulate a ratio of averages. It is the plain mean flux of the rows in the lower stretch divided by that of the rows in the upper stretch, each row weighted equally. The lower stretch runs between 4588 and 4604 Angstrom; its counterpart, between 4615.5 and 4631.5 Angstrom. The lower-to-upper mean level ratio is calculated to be 0.96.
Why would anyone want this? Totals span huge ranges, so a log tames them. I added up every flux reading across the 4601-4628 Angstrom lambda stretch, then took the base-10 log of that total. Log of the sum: 2.94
